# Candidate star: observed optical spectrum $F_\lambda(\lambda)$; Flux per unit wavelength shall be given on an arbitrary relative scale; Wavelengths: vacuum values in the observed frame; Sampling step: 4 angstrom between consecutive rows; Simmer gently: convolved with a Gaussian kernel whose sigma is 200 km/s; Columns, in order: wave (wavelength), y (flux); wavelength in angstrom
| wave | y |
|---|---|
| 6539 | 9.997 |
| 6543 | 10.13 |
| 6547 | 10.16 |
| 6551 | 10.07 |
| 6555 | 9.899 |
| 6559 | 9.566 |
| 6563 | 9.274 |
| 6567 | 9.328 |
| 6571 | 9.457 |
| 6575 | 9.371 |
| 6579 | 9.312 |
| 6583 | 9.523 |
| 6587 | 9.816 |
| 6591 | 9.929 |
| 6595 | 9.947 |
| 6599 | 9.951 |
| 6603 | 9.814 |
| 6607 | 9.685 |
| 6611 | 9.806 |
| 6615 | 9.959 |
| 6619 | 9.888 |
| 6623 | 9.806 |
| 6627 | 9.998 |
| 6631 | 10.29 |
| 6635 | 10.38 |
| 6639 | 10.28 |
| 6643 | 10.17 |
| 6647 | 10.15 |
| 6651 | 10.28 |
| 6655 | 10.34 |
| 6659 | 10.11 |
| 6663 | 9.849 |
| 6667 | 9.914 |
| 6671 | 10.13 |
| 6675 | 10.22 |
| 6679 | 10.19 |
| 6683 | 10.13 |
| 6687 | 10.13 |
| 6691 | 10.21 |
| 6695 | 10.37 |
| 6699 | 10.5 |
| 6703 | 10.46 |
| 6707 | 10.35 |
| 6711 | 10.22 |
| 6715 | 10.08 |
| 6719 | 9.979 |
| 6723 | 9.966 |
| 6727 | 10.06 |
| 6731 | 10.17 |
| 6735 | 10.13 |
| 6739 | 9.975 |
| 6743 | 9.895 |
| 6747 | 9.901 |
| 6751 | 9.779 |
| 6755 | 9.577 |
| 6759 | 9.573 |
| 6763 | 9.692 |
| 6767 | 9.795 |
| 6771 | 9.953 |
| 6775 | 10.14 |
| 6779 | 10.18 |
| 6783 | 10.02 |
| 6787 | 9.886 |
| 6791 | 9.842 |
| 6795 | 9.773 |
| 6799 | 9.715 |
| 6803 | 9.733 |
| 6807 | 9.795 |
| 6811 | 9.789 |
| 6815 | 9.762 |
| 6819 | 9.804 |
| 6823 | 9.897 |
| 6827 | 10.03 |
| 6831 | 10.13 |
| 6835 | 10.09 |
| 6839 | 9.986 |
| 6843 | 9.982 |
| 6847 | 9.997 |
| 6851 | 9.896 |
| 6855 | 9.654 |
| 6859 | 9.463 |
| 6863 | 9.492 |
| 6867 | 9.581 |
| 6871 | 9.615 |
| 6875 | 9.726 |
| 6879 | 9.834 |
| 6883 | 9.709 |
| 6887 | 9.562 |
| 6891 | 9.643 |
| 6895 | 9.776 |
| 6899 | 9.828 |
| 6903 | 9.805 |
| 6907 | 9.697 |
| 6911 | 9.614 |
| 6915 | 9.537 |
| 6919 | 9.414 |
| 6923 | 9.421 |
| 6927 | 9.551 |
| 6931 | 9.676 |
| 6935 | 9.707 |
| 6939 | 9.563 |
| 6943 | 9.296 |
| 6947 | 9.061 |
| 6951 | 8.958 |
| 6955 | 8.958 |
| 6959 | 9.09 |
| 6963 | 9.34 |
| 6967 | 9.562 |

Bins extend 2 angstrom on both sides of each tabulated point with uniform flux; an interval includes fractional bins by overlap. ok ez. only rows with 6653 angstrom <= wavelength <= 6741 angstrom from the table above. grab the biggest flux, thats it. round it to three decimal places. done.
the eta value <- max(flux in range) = 10.500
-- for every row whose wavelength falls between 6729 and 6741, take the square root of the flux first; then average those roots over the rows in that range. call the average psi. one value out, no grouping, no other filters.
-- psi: 3.18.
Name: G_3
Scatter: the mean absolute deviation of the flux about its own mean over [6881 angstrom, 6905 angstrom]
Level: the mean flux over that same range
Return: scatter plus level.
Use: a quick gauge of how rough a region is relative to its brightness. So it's 9.8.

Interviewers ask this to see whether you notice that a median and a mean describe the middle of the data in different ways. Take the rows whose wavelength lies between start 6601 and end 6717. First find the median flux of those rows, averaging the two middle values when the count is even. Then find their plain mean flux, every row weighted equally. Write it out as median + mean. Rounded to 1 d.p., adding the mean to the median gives 20.3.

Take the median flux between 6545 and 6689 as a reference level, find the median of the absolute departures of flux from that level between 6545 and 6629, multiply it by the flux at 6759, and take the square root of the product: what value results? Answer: 1.17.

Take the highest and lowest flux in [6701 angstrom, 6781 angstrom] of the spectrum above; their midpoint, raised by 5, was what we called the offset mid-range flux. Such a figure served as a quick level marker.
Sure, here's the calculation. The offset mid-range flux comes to 15.0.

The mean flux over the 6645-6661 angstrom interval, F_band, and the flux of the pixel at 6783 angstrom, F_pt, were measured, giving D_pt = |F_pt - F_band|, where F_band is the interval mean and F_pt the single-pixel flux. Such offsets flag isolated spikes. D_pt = 0.20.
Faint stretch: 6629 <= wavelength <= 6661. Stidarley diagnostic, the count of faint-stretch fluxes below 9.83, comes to 0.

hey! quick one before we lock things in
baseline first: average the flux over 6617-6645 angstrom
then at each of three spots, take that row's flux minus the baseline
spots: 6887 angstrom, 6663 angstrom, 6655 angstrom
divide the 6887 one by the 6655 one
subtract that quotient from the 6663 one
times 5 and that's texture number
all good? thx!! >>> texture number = 11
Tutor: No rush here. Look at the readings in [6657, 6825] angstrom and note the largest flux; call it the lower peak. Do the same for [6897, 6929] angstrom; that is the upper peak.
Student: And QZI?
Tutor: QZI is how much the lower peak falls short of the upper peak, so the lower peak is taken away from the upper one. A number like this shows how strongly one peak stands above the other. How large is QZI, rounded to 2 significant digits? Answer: -0.67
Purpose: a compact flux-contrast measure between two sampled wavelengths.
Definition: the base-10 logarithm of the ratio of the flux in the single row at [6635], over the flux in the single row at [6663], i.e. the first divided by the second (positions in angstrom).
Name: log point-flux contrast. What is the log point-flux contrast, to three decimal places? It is 0.023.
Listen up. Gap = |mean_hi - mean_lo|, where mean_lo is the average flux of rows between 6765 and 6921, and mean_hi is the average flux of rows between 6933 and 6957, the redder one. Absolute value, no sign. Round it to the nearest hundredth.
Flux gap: 0.54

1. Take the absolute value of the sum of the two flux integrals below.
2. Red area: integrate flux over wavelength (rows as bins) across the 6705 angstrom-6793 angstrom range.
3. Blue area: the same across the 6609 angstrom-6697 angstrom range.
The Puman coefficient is 1767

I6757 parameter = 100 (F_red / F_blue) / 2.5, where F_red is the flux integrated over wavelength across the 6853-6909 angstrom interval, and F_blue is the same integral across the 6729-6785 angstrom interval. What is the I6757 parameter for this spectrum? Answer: 39.0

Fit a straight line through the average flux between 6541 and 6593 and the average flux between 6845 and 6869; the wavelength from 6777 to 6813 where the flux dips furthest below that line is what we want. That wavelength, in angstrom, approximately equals 6799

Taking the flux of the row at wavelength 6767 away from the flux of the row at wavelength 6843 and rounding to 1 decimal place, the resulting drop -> 0.2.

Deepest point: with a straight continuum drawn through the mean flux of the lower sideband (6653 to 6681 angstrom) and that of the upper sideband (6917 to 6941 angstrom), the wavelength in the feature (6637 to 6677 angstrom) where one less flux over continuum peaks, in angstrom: 6663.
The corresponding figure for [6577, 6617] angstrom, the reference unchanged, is 6579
